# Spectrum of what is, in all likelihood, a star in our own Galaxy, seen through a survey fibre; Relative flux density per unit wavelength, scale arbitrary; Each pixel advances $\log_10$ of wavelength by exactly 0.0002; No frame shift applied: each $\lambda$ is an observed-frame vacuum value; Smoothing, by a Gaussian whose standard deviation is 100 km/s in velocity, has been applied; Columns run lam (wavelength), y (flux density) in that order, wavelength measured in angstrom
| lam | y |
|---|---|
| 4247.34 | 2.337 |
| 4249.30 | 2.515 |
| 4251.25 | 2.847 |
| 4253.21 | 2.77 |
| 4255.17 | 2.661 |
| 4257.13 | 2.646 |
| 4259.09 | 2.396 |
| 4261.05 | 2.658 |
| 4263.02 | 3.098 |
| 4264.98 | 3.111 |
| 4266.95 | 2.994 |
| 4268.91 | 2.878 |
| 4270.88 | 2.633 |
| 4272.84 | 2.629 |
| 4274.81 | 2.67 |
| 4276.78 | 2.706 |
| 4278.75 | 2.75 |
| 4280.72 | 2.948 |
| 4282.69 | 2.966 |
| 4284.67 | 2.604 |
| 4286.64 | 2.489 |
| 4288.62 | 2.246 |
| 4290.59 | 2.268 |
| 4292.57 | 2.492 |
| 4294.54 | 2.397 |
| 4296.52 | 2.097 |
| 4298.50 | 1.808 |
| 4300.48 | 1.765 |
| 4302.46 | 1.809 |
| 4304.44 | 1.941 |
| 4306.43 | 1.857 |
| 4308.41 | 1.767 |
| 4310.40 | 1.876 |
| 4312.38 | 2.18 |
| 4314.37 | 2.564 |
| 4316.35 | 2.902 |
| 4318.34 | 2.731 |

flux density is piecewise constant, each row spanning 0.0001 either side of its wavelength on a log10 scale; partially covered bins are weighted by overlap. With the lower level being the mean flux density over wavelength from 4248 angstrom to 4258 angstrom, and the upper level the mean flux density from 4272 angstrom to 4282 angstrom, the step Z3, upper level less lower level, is 0.1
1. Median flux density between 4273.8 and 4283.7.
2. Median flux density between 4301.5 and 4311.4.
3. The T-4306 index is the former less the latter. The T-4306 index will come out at 0.89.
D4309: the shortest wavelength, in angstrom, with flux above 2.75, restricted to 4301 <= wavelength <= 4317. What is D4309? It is 4316.35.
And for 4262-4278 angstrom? 4263.02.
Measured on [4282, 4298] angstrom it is 4282.69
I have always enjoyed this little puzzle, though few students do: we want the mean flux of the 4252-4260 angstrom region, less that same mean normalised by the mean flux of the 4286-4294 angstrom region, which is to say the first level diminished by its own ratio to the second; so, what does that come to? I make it 1.52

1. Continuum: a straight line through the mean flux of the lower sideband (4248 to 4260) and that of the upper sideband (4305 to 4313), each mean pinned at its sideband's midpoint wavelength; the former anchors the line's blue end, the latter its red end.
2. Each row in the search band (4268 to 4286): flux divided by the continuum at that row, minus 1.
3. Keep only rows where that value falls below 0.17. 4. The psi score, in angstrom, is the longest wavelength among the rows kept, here 4284.67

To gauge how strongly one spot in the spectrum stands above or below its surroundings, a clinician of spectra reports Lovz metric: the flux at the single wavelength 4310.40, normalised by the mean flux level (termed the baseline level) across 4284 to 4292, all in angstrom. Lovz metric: 0.78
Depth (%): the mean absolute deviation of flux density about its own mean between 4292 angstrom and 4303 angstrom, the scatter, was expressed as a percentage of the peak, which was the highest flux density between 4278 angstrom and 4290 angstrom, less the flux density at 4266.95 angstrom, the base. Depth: -955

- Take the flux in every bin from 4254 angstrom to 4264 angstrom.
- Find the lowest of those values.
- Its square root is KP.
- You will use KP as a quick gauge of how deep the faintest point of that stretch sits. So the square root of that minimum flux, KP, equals 1.55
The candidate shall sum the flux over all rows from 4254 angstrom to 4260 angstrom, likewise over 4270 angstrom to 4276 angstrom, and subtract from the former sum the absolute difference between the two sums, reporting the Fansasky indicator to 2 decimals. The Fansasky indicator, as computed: 7.47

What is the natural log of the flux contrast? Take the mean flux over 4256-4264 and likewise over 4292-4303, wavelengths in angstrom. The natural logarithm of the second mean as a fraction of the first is -0.27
